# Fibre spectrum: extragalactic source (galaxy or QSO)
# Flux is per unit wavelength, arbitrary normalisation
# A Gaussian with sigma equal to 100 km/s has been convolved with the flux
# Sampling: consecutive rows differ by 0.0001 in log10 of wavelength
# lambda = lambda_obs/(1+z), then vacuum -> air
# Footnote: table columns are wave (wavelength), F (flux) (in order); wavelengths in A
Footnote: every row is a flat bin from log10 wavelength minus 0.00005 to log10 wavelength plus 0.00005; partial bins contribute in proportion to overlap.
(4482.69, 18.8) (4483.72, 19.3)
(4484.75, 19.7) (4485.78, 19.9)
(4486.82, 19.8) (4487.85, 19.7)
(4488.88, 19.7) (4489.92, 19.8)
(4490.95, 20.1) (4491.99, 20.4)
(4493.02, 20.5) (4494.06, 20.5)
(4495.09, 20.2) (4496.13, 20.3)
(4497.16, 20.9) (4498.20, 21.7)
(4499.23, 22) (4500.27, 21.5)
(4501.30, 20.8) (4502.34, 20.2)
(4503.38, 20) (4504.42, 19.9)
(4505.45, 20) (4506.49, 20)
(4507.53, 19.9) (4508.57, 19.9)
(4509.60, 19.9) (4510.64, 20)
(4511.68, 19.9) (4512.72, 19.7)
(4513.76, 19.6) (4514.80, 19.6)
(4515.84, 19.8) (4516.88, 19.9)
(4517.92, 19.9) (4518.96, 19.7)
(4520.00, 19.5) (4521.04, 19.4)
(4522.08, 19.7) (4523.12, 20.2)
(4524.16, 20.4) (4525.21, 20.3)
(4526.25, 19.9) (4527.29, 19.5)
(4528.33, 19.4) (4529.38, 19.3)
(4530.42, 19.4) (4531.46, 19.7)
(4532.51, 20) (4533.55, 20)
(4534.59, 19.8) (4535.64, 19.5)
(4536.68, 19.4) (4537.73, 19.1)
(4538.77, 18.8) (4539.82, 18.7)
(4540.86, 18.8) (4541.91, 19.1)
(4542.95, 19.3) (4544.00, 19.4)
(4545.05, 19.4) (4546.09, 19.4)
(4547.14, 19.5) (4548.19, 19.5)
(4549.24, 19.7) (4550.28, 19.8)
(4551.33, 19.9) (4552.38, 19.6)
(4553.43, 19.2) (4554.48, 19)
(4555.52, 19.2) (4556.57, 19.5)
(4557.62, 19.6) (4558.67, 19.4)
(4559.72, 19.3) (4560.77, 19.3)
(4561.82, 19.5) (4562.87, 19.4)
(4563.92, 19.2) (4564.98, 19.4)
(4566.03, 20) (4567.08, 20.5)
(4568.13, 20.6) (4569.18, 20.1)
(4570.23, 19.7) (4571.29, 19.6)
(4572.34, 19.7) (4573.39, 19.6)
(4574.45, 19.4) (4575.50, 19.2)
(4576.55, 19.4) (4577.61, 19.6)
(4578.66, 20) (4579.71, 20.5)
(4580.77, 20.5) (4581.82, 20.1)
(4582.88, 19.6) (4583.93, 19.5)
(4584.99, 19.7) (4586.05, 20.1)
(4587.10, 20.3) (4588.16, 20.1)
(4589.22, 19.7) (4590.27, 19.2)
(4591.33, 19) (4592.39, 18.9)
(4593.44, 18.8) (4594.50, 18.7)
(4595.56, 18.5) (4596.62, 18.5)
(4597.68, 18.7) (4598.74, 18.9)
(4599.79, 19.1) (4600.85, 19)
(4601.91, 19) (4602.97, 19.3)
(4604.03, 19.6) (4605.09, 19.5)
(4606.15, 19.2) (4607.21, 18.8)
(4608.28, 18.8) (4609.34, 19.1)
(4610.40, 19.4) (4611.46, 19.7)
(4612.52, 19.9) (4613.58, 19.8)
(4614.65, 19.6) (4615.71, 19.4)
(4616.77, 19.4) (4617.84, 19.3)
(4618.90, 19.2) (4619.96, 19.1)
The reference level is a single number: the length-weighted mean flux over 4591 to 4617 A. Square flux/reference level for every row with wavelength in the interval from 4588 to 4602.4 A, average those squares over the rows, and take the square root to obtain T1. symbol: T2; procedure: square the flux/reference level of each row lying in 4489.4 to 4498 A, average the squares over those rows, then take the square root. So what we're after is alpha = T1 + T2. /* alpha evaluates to 2.06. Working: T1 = 0.99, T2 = 1.06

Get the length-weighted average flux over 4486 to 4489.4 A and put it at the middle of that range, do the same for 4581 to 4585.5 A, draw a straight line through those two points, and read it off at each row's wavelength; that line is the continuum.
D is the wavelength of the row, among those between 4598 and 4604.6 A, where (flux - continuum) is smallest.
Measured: 4598.74 A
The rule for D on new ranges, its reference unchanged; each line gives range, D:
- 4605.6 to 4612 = 4608.28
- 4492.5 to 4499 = 4495.09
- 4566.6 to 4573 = 4571.29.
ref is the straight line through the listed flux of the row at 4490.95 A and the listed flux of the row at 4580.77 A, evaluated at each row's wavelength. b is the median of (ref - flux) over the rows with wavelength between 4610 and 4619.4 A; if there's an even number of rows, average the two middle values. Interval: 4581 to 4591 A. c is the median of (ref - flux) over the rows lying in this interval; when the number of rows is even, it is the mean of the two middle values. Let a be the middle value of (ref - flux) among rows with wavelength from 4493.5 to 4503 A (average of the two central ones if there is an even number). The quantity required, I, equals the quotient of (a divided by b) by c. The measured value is -0.6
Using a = -0.65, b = 1.23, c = 0.82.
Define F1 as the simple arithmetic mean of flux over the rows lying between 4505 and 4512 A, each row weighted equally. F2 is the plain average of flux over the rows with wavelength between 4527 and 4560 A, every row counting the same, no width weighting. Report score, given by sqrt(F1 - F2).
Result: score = 0.7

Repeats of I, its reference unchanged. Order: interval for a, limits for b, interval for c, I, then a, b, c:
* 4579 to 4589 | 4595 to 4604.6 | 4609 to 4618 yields 0.2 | 0.42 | 1.59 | 1.23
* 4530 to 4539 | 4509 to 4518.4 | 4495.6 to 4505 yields -3.8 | 0.80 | 0.32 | -0.65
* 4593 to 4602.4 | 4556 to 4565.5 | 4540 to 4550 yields 1.8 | 1.76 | 1.02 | 0.94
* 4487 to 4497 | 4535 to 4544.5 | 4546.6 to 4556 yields -0.1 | -0.08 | 1.21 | 0.85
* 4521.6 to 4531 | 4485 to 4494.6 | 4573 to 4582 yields 3.5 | 0.54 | 0.18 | 0.87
